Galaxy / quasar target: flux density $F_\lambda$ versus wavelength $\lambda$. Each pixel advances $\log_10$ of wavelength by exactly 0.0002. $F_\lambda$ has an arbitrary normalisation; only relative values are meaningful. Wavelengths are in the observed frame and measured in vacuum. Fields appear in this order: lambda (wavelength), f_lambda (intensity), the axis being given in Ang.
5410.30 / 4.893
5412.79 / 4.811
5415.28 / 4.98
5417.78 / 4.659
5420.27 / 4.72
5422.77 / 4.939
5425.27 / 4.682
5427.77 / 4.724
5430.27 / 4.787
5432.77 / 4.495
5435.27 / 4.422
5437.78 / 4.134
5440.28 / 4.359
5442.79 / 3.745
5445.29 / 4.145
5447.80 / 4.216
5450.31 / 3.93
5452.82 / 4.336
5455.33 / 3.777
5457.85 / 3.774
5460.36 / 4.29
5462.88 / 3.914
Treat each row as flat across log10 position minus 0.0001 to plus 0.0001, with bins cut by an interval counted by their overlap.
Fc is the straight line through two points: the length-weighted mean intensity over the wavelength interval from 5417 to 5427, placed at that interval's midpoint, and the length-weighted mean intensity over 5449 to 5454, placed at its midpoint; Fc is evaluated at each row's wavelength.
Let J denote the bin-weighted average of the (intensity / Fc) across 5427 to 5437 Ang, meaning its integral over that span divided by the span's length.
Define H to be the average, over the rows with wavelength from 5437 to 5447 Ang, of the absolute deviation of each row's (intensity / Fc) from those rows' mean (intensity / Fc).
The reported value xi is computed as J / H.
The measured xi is 24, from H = 0.042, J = 1.01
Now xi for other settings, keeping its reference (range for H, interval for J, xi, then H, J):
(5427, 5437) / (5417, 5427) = 48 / 0.021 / 1.00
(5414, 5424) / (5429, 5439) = 35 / 0.028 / 0.99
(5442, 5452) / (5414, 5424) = 25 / 0.040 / 1.00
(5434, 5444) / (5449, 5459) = 21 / 0.046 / 0.97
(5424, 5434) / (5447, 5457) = 54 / 0.018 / 0.98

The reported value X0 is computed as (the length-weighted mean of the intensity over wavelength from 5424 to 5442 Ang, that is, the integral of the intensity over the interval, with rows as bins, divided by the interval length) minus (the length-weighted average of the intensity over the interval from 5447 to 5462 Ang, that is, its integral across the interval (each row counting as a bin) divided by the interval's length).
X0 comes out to 0.5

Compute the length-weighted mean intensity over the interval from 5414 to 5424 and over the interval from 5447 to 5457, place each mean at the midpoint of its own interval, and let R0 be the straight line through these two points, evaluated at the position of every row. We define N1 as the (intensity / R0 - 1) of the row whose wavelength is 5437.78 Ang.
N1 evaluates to -0.056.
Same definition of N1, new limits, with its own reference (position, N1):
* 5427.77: 0.023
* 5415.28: 0.014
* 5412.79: -0.032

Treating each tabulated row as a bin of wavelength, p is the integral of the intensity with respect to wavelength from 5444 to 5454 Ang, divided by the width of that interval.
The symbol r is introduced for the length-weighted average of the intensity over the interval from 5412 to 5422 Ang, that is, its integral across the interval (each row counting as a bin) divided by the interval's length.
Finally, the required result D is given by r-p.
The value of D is 0.6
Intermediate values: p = 4.16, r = 4.80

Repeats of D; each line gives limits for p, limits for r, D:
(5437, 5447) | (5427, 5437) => 0.5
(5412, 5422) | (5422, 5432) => 0.0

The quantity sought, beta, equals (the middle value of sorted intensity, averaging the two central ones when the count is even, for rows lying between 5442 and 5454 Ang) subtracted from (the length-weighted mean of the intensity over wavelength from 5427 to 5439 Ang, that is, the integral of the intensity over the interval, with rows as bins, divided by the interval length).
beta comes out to 0.4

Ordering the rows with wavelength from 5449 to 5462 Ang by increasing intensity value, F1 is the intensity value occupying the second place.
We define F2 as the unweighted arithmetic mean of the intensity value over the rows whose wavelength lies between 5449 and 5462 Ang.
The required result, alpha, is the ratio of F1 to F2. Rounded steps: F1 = 3.777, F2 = 4.0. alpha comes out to 0.939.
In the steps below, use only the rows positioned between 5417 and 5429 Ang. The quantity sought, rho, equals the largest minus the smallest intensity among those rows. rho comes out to 0.3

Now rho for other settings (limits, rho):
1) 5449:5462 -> 0.6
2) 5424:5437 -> 0.4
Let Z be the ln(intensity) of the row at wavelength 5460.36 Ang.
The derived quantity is 1.46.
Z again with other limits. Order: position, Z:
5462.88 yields 1.36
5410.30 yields 1.59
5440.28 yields 1.47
